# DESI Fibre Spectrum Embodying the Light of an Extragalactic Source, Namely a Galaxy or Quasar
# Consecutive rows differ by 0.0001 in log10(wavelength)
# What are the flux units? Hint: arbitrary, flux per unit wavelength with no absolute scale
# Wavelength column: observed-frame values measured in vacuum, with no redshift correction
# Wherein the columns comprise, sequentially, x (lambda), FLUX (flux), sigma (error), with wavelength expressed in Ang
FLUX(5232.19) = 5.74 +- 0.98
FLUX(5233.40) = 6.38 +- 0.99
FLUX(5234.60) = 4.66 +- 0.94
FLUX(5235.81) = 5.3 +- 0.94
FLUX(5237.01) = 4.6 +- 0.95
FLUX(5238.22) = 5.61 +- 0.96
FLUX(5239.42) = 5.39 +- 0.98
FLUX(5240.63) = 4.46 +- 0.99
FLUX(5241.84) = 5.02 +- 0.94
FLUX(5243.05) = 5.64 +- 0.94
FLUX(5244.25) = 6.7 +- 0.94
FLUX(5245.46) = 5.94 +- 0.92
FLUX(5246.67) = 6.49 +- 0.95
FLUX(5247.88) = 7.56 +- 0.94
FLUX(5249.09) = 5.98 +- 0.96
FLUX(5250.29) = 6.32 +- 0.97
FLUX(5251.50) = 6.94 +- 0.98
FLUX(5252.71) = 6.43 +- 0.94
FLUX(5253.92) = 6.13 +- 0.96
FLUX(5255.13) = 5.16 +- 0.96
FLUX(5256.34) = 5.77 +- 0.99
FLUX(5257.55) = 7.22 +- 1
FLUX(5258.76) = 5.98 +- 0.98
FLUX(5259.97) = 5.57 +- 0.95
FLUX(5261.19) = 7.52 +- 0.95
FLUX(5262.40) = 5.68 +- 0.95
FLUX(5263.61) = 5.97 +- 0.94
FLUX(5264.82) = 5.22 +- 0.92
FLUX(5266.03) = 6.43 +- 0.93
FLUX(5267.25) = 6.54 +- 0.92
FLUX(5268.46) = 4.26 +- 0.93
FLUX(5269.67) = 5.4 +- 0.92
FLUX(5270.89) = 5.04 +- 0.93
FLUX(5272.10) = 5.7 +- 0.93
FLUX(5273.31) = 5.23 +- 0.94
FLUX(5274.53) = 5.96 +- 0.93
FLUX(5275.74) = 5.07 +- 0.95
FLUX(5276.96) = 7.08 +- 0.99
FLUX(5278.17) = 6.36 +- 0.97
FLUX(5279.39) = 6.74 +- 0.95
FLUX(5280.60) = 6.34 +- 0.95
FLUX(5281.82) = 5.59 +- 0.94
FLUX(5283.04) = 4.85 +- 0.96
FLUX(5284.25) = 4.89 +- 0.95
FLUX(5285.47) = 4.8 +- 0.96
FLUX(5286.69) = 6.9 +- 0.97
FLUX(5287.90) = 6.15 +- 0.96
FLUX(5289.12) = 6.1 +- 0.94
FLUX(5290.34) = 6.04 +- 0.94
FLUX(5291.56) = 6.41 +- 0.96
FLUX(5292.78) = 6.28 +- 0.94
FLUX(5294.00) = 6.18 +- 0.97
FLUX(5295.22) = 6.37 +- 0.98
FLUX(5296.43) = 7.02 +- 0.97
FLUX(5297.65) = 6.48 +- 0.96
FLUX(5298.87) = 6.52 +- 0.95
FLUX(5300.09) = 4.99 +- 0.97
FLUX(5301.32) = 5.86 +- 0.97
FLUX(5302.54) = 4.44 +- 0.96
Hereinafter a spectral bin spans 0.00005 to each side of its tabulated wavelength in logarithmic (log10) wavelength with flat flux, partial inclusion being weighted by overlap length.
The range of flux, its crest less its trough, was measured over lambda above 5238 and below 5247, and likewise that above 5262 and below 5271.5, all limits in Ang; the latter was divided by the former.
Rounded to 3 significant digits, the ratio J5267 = 1.02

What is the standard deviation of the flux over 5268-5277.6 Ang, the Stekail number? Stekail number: 0.8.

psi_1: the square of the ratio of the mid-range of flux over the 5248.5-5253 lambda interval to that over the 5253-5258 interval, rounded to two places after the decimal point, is 1.09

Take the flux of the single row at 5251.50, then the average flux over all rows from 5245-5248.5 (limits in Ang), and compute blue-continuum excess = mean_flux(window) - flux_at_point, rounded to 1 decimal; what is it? -0.3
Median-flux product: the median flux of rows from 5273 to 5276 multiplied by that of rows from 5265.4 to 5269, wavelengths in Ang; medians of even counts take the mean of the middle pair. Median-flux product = 33.6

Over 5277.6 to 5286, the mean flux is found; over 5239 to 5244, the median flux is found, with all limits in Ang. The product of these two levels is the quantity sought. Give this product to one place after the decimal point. 29.4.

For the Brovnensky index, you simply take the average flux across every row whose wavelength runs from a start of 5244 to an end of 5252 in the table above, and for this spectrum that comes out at 6.6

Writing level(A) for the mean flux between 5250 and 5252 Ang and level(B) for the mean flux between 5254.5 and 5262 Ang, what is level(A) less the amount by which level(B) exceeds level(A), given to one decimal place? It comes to 7.1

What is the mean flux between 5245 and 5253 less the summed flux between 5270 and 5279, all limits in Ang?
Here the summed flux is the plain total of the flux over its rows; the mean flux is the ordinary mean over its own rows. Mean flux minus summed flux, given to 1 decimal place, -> -33.9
